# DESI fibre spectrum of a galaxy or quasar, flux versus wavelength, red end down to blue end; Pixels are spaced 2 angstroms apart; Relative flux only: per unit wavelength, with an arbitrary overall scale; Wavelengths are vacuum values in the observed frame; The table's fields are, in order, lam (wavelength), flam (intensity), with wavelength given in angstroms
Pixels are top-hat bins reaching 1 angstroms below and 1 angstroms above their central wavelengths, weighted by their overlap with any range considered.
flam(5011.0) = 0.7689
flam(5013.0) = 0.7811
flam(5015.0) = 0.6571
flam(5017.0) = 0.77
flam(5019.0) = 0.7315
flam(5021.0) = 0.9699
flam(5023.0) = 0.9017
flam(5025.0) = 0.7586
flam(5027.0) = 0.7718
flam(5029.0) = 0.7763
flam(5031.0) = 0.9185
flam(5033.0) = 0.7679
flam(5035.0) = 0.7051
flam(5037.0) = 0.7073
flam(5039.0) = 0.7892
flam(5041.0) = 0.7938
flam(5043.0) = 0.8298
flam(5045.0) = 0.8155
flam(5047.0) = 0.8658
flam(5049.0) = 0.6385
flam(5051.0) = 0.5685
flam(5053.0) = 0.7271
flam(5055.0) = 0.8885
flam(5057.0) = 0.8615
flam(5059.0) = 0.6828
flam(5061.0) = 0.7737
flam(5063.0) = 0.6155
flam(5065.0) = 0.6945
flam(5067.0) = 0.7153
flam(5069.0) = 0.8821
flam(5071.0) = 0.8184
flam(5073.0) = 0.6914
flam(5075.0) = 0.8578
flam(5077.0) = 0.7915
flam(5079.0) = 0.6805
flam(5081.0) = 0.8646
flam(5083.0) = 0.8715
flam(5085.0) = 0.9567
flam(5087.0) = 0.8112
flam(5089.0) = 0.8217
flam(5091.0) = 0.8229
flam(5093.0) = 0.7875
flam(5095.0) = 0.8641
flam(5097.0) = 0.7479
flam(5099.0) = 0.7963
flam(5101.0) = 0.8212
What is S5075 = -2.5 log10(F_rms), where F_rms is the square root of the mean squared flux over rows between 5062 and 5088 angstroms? 0.25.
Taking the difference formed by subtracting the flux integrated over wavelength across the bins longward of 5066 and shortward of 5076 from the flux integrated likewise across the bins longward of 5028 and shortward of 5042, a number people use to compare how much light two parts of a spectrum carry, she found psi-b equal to 3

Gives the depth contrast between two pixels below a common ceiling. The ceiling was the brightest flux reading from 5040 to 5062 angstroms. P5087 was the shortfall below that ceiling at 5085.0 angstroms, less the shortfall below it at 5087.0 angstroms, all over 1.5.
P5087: -0.10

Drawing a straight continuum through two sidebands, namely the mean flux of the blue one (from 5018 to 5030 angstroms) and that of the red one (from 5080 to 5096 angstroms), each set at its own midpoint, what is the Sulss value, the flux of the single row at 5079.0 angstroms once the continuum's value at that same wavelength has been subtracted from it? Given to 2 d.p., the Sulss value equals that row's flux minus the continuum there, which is -0.17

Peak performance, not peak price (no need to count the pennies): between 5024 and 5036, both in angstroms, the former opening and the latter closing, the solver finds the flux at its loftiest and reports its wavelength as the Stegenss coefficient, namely 5031.0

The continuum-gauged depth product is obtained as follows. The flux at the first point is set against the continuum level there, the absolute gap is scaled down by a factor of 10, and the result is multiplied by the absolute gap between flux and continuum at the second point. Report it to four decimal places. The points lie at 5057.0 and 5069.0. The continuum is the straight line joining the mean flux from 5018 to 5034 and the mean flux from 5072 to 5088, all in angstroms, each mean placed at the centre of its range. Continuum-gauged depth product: 0.0003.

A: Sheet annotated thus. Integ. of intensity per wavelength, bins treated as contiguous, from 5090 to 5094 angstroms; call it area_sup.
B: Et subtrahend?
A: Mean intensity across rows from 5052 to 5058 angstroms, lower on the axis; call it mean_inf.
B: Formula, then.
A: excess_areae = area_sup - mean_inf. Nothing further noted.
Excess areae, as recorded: 2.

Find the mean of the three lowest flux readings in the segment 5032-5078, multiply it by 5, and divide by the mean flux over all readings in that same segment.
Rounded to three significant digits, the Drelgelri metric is 4.00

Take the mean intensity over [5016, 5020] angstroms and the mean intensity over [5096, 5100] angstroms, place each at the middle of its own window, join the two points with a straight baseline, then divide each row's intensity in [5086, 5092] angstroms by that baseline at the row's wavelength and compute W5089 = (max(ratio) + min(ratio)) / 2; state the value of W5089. 1.06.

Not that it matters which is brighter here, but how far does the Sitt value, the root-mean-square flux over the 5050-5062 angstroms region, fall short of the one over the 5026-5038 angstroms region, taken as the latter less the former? 0.02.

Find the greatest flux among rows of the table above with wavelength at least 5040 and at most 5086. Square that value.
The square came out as 0.915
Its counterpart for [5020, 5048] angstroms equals 0.941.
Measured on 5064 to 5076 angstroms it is 0.778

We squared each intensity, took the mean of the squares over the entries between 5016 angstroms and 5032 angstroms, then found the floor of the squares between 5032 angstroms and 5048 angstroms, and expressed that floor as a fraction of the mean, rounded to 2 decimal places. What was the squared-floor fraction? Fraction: 0.72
